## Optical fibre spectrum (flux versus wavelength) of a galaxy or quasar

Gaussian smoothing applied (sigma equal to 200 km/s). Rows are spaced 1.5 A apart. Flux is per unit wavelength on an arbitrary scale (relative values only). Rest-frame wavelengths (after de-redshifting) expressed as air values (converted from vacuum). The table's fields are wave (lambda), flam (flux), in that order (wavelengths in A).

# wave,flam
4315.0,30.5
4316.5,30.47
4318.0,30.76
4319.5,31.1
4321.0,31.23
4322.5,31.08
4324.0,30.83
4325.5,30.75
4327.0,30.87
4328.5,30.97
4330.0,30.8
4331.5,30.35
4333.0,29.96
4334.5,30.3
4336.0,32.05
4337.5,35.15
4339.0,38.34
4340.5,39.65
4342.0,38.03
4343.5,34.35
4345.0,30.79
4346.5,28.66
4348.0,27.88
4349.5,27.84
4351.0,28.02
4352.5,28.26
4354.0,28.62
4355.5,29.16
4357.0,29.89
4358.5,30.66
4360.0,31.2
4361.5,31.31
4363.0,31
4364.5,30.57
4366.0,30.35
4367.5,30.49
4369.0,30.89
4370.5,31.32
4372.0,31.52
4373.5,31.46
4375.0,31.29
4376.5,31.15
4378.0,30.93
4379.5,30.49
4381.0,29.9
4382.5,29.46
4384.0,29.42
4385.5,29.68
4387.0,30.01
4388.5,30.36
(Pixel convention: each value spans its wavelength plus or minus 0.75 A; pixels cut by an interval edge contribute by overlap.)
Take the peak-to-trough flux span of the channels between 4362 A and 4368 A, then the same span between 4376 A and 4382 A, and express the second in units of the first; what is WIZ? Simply 1.9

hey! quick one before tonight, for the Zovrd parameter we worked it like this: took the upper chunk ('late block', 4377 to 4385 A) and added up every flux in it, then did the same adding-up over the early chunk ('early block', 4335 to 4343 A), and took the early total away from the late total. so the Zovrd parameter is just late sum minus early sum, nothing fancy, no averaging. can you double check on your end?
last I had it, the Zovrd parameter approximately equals -33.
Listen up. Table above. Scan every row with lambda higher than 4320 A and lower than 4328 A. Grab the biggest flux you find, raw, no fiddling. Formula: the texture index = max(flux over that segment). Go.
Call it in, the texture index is 31.23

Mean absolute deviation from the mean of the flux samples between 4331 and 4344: 3.2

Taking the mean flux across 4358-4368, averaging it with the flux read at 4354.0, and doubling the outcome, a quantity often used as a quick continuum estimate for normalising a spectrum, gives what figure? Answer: 59.4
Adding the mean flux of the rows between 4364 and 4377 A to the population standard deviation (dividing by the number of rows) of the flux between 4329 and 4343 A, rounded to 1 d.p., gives 34.7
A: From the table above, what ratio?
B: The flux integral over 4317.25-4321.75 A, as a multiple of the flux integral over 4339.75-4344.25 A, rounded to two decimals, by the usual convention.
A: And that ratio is 0.83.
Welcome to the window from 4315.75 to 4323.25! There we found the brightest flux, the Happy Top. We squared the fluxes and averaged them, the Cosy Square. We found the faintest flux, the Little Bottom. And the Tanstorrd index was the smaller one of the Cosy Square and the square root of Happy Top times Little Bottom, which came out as 31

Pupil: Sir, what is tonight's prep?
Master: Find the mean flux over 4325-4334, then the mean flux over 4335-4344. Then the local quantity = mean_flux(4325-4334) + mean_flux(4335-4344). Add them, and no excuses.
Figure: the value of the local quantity 67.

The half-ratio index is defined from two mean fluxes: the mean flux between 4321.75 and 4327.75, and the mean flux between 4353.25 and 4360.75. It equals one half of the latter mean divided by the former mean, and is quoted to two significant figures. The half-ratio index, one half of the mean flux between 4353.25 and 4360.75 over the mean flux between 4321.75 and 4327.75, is 0.48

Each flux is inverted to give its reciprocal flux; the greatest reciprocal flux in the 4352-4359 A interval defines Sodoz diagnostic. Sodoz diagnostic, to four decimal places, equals 0.0354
